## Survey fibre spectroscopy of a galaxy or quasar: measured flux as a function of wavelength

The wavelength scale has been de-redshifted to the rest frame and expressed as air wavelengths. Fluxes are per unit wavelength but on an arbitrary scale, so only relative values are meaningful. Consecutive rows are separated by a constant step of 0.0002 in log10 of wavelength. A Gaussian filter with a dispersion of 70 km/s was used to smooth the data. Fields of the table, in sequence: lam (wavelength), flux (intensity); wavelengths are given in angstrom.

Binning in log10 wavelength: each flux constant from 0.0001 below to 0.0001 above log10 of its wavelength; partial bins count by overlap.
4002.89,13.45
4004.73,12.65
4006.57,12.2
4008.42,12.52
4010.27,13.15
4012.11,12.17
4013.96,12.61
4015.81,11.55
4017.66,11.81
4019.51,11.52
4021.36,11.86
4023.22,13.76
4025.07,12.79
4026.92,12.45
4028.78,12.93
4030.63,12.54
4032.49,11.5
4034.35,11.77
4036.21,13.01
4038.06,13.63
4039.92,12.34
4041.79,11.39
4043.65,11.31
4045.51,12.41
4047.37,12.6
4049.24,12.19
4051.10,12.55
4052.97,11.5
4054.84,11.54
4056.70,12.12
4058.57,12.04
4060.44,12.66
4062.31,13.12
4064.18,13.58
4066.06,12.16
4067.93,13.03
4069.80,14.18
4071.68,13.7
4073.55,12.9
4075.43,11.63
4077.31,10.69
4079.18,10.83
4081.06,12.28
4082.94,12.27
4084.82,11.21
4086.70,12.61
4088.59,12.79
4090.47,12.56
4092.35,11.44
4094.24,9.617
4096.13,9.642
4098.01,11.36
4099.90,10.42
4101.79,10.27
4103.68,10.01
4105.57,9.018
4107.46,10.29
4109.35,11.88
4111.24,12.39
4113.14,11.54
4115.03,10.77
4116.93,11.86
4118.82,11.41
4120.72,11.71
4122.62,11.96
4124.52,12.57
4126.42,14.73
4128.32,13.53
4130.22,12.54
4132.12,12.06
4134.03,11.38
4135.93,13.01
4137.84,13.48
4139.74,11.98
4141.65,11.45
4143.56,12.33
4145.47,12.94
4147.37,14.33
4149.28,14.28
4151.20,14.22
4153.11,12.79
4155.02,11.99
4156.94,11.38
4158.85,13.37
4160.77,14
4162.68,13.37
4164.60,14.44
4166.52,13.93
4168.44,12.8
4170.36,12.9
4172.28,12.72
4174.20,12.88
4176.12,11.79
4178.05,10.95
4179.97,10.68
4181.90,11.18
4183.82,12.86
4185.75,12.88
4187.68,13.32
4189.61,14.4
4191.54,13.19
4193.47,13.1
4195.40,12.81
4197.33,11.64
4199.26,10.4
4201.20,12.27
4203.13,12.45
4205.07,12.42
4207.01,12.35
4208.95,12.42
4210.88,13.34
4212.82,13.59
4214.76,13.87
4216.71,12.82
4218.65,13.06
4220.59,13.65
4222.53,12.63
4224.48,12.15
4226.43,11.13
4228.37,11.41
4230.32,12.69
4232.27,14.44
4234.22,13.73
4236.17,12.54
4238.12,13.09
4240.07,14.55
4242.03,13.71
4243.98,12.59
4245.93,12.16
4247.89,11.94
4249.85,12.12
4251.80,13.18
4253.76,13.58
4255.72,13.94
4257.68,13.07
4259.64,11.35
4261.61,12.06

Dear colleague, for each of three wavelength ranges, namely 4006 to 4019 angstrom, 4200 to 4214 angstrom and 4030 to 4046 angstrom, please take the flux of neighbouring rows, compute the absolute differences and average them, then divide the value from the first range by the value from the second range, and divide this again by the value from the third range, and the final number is 2.9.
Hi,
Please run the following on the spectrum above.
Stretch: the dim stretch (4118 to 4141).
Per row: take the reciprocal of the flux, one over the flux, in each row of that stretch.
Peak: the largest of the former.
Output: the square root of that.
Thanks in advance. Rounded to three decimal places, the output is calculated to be 0.296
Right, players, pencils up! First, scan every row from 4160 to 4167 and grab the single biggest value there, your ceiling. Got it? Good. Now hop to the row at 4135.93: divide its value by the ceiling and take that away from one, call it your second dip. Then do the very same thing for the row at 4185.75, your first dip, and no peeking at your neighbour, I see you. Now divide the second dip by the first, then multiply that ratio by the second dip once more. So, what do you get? 0.1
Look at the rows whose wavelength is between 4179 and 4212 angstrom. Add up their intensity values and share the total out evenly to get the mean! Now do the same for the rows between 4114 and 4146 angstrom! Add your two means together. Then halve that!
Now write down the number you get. 12.4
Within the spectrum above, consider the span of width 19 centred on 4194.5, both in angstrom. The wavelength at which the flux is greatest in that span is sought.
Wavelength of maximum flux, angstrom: 4189.61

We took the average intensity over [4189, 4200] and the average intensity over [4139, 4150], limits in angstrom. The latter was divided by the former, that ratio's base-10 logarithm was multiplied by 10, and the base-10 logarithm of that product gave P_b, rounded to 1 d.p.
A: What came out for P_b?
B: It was -1.0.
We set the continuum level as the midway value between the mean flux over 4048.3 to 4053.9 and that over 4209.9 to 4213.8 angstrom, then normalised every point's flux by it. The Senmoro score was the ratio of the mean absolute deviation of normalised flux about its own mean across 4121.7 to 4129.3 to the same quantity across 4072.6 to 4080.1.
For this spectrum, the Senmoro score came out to 1.24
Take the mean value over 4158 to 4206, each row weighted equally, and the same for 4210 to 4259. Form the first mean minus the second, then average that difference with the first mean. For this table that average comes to 6.17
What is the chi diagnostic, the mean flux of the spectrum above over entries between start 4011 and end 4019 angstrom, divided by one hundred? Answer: 0.120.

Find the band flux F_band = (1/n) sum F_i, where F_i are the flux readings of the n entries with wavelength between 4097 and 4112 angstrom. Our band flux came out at 10.7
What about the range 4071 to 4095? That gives 11.9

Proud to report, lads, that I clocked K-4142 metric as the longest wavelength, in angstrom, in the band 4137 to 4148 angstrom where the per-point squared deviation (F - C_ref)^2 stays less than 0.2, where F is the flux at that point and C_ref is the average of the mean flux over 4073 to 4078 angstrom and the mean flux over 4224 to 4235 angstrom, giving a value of 4143.56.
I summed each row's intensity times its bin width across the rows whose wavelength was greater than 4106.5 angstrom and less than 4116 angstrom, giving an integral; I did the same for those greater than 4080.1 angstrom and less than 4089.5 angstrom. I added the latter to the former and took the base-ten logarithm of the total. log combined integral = 2.35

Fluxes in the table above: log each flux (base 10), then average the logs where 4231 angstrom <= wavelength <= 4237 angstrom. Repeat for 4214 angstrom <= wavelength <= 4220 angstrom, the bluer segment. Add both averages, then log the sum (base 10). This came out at 0.353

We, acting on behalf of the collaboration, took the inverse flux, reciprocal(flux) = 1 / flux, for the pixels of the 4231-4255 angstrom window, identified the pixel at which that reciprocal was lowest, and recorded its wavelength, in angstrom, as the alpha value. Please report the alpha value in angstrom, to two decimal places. 4240.07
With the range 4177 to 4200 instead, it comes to 4189.61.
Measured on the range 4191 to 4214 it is 4212.82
